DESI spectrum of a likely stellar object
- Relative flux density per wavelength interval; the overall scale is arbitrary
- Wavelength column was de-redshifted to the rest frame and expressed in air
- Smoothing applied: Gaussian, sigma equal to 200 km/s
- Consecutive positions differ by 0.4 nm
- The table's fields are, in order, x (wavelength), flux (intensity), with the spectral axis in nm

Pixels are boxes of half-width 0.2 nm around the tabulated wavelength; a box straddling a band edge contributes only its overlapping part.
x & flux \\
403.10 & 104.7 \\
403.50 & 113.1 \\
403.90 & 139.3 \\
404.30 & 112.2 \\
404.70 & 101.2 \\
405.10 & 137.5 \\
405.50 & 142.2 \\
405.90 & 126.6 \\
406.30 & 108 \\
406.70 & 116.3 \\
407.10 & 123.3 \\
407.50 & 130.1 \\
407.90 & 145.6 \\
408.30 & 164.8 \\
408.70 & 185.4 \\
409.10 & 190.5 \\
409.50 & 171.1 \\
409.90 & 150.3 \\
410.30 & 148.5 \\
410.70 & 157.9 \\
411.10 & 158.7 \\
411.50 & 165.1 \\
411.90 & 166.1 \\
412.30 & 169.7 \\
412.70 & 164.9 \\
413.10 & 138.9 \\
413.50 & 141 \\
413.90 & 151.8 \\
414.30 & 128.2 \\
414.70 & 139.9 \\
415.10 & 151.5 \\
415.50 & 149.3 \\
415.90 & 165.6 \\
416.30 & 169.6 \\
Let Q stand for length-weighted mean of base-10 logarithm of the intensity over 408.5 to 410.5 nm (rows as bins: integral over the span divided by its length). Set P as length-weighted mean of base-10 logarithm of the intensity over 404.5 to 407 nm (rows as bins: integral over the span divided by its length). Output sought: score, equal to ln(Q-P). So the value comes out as -1.9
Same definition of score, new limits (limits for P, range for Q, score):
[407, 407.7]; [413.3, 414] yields -2.8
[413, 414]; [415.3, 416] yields -3.3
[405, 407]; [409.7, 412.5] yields -2.2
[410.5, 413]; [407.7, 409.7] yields -3.9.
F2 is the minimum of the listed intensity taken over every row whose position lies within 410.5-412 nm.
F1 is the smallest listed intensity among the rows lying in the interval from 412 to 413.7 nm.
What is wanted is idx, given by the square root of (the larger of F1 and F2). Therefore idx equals 12.6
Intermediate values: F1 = 138.9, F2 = 157.9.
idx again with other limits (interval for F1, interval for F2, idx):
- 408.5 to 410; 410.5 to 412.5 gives 12.6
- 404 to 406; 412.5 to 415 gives 11.3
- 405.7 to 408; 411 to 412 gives 12.6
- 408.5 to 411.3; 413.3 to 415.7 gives 12.2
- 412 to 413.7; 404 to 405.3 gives 11.8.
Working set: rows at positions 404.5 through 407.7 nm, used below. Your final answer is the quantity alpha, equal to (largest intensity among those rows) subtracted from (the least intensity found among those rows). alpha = -41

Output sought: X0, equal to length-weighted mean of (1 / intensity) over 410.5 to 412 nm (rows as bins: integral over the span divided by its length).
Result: 0.0062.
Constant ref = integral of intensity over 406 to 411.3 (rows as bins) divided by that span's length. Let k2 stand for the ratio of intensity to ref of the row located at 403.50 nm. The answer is 0.76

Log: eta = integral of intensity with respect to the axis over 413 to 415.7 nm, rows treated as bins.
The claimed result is 386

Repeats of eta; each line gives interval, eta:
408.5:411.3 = 465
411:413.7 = 426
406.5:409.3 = 422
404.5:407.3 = 342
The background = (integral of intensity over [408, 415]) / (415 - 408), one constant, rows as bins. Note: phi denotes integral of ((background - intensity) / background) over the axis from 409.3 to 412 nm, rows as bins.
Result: -0.02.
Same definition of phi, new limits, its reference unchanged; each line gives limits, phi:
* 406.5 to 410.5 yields 0.14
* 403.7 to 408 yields 0.90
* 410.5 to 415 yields 0.15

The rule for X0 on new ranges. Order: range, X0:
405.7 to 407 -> 0.0085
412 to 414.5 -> 0.0067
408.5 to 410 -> 0.0057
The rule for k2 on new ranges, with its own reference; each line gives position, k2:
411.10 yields 1.06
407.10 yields 0.82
